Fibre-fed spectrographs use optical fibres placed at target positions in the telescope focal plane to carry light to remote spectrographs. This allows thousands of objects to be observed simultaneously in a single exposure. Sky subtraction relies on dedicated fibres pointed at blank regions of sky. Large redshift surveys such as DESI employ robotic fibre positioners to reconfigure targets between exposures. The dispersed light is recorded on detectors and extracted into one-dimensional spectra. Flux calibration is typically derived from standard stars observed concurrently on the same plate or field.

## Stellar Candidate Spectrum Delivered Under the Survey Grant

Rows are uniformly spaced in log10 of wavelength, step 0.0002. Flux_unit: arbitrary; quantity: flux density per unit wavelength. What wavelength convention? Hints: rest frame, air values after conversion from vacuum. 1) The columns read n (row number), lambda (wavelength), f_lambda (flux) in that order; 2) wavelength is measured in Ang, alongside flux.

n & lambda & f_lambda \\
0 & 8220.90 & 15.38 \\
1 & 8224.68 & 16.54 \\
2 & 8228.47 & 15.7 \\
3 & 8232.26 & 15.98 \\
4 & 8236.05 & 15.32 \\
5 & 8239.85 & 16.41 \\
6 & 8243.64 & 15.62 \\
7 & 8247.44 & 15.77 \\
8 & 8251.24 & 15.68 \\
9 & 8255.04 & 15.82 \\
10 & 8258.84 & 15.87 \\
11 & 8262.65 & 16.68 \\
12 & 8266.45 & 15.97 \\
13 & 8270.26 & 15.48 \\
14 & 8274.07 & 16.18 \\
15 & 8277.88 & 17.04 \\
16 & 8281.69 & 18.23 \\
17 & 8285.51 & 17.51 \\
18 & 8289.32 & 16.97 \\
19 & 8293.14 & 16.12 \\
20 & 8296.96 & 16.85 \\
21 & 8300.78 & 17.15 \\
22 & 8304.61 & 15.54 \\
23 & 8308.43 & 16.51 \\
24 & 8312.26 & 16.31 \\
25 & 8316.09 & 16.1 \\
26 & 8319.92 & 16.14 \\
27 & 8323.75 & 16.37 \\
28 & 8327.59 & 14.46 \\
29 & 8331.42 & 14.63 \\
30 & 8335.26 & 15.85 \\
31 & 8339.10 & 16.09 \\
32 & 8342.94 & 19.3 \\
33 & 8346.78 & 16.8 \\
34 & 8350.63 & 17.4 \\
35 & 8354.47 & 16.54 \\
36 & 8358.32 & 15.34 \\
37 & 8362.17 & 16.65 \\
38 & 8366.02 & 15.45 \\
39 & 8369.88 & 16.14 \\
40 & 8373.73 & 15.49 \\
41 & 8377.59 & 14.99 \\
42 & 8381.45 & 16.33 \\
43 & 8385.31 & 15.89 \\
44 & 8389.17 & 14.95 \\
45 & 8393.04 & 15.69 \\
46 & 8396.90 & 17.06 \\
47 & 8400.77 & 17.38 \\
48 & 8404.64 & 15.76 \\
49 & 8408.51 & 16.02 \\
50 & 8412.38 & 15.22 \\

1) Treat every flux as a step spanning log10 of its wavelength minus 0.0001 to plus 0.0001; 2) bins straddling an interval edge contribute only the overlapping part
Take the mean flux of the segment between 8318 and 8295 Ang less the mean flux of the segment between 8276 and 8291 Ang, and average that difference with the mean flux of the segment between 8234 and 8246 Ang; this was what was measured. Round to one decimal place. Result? 7.4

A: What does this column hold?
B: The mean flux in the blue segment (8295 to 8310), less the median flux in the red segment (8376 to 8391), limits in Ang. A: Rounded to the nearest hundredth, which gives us 1.07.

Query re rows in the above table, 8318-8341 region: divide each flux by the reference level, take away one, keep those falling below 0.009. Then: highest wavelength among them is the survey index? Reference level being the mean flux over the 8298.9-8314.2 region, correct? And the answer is 8339.10 Ang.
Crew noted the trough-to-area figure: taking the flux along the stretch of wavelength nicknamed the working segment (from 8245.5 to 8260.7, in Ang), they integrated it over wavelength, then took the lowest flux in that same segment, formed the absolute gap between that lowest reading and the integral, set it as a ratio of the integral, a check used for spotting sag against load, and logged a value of 0.935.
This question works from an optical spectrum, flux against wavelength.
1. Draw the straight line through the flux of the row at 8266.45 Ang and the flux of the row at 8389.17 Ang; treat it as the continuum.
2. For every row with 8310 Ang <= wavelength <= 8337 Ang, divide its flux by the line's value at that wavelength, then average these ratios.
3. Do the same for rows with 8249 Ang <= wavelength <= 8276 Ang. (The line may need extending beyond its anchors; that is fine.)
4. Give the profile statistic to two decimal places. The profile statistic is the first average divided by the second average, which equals 1.02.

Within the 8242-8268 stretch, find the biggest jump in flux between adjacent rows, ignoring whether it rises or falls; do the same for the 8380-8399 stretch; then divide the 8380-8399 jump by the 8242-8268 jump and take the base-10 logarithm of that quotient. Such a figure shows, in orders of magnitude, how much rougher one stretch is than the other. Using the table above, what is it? 0.23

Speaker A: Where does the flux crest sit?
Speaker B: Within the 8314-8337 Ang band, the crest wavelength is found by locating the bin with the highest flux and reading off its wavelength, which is 8323.75 Ang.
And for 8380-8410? 8400.77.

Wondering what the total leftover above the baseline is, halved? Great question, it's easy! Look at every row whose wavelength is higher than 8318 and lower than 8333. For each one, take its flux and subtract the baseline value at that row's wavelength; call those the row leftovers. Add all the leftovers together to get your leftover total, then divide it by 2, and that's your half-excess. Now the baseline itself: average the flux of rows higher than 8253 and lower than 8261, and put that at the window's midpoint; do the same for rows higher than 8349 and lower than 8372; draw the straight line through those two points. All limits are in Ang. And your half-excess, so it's -1.4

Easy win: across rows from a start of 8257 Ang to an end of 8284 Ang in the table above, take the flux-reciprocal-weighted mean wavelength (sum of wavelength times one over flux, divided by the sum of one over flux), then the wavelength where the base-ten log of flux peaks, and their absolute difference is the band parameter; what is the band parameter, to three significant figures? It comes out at 11.7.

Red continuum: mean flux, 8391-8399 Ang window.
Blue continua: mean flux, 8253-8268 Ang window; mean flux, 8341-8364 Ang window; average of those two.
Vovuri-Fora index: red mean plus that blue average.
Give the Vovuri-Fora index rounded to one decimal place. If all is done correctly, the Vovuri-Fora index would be 32.9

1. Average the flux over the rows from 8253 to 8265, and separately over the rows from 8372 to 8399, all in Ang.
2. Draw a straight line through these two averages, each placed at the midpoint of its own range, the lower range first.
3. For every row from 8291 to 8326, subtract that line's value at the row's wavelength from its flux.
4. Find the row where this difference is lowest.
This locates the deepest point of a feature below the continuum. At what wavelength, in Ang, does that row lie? 8304.61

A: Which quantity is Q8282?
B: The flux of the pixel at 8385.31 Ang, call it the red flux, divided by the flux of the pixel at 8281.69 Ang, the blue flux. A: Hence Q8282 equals 0.87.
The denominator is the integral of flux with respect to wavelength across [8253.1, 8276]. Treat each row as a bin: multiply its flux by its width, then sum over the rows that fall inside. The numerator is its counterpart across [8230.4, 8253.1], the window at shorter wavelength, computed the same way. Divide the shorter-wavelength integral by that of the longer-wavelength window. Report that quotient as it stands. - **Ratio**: 0.98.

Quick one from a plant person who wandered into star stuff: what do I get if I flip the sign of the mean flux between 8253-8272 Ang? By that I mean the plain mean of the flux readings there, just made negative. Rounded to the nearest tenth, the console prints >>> -16.0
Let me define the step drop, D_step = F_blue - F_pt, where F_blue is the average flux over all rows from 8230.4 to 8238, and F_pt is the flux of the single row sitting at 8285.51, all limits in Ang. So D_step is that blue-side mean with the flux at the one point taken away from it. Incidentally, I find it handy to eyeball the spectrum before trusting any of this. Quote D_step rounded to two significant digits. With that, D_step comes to -1.9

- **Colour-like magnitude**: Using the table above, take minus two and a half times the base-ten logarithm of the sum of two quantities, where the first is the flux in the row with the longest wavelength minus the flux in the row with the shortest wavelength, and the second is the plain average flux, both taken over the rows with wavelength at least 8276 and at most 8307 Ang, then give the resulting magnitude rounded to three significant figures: -2.97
